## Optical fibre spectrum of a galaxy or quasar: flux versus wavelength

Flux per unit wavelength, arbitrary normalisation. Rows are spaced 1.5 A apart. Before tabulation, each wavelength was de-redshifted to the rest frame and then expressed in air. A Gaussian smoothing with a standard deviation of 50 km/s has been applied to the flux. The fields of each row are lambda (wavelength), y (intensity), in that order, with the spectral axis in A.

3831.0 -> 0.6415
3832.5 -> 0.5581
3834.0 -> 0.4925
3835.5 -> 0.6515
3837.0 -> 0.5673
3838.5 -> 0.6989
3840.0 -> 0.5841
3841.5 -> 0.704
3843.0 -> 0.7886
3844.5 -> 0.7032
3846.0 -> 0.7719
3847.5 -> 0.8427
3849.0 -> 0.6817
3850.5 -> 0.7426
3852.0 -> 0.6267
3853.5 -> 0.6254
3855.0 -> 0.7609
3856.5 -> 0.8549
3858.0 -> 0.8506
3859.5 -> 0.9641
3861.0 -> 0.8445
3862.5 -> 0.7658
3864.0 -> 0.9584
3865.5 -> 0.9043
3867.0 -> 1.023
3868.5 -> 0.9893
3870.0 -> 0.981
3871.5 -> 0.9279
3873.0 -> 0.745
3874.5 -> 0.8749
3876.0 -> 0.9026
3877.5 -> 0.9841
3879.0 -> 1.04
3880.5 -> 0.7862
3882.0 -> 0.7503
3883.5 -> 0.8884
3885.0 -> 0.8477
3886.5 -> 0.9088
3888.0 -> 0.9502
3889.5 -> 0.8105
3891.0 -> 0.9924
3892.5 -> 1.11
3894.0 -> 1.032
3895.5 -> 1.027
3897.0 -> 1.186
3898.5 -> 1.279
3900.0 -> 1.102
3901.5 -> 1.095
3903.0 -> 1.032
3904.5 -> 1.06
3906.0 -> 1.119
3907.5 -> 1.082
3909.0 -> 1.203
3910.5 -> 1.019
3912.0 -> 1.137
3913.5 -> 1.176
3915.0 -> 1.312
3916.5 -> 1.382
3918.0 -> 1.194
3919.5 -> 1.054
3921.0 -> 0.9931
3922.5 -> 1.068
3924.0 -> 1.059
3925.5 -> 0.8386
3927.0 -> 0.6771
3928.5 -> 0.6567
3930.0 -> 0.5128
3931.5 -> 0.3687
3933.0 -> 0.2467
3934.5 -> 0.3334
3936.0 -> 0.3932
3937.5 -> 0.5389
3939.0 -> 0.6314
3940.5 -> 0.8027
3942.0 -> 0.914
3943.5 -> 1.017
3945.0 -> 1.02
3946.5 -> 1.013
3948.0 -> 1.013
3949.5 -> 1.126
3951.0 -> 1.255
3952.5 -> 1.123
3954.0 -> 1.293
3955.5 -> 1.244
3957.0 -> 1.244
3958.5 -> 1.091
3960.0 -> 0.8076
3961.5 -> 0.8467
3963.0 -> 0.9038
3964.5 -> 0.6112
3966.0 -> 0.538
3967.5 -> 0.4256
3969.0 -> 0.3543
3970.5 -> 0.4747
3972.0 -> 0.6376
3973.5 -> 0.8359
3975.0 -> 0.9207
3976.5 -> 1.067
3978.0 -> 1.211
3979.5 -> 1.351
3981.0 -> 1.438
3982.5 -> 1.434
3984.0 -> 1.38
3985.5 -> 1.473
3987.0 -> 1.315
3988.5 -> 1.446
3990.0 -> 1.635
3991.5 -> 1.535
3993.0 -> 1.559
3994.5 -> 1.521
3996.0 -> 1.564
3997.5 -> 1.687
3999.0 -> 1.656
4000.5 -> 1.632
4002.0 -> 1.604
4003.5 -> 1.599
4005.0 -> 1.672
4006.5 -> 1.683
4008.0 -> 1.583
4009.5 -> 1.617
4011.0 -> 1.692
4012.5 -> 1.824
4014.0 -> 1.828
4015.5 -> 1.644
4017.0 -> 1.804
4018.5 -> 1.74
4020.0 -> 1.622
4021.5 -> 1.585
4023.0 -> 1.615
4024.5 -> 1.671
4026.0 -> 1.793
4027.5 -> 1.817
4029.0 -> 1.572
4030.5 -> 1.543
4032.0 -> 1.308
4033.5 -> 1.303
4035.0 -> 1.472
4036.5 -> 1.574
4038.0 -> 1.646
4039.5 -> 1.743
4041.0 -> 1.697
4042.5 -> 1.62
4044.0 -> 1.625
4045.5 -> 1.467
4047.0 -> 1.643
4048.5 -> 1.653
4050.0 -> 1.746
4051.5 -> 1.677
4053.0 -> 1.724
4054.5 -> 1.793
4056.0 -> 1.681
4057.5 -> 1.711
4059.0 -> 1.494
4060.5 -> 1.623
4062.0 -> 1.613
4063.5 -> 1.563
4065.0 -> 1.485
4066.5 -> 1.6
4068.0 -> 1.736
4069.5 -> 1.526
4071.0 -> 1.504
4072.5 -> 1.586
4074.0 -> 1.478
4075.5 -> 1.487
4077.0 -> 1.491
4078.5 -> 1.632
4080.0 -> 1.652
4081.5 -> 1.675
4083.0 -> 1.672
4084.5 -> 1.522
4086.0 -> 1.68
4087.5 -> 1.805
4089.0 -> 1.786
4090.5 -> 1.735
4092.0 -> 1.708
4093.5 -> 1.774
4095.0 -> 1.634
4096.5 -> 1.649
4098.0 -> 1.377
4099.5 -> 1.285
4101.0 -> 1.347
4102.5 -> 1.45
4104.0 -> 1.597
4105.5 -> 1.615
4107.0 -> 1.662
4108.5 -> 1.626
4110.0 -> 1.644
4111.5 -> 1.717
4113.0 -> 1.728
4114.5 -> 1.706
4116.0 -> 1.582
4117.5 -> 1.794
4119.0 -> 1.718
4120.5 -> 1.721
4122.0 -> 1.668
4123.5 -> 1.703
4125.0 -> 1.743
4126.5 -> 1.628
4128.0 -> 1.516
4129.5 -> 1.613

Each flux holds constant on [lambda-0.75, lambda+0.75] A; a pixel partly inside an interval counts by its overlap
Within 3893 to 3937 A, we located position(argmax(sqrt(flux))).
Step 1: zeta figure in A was 3916.5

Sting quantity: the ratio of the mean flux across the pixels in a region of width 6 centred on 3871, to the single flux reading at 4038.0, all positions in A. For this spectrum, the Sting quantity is 0.55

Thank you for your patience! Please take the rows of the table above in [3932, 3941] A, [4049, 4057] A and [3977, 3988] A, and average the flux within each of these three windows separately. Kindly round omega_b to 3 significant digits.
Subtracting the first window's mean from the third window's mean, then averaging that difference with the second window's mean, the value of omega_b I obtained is 1.30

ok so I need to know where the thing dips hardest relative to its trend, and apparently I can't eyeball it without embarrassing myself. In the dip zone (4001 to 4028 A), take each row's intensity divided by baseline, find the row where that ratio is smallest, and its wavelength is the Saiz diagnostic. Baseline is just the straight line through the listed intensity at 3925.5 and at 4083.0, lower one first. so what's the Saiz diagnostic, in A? 4021.5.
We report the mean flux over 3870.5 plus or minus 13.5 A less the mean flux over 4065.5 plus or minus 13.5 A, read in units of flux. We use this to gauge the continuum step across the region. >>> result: -0.70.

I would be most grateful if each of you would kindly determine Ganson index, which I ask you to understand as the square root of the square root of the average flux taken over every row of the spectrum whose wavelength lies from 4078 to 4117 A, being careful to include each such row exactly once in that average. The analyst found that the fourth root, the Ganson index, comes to 1.13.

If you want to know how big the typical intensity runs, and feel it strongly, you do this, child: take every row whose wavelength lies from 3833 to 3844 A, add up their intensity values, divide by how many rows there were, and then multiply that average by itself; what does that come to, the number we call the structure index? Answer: 0.41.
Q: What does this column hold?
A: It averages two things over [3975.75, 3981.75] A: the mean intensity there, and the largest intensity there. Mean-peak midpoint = 1.35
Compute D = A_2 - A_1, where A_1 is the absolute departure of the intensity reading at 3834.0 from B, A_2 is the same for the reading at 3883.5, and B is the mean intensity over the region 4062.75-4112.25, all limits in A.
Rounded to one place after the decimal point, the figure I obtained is -0.4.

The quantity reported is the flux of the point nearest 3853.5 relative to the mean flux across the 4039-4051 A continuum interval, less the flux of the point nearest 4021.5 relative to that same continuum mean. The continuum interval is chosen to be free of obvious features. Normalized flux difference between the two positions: -0.6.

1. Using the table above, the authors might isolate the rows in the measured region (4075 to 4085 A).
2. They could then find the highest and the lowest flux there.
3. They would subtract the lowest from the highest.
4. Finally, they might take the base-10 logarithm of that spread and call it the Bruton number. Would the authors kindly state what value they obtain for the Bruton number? -0.73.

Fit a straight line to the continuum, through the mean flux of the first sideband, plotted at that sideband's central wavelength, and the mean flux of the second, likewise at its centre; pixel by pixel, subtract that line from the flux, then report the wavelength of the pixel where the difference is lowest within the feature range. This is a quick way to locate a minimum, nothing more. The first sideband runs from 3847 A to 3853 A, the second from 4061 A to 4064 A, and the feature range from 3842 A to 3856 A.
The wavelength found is 3853.5 A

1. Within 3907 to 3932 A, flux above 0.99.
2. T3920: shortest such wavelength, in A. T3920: 3907.5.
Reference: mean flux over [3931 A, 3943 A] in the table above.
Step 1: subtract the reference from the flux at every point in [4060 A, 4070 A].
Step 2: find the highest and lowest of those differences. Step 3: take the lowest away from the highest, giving 0.25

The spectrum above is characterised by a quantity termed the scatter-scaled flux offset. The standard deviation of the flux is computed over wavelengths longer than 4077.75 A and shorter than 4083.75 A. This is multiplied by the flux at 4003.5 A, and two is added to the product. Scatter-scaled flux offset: 2.03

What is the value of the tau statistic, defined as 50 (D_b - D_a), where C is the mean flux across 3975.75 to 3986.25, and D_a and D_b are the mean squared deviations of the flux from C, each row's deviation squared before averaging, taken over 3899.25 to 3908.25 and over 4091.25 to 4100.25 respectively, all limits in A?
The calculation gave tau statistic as 1.1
